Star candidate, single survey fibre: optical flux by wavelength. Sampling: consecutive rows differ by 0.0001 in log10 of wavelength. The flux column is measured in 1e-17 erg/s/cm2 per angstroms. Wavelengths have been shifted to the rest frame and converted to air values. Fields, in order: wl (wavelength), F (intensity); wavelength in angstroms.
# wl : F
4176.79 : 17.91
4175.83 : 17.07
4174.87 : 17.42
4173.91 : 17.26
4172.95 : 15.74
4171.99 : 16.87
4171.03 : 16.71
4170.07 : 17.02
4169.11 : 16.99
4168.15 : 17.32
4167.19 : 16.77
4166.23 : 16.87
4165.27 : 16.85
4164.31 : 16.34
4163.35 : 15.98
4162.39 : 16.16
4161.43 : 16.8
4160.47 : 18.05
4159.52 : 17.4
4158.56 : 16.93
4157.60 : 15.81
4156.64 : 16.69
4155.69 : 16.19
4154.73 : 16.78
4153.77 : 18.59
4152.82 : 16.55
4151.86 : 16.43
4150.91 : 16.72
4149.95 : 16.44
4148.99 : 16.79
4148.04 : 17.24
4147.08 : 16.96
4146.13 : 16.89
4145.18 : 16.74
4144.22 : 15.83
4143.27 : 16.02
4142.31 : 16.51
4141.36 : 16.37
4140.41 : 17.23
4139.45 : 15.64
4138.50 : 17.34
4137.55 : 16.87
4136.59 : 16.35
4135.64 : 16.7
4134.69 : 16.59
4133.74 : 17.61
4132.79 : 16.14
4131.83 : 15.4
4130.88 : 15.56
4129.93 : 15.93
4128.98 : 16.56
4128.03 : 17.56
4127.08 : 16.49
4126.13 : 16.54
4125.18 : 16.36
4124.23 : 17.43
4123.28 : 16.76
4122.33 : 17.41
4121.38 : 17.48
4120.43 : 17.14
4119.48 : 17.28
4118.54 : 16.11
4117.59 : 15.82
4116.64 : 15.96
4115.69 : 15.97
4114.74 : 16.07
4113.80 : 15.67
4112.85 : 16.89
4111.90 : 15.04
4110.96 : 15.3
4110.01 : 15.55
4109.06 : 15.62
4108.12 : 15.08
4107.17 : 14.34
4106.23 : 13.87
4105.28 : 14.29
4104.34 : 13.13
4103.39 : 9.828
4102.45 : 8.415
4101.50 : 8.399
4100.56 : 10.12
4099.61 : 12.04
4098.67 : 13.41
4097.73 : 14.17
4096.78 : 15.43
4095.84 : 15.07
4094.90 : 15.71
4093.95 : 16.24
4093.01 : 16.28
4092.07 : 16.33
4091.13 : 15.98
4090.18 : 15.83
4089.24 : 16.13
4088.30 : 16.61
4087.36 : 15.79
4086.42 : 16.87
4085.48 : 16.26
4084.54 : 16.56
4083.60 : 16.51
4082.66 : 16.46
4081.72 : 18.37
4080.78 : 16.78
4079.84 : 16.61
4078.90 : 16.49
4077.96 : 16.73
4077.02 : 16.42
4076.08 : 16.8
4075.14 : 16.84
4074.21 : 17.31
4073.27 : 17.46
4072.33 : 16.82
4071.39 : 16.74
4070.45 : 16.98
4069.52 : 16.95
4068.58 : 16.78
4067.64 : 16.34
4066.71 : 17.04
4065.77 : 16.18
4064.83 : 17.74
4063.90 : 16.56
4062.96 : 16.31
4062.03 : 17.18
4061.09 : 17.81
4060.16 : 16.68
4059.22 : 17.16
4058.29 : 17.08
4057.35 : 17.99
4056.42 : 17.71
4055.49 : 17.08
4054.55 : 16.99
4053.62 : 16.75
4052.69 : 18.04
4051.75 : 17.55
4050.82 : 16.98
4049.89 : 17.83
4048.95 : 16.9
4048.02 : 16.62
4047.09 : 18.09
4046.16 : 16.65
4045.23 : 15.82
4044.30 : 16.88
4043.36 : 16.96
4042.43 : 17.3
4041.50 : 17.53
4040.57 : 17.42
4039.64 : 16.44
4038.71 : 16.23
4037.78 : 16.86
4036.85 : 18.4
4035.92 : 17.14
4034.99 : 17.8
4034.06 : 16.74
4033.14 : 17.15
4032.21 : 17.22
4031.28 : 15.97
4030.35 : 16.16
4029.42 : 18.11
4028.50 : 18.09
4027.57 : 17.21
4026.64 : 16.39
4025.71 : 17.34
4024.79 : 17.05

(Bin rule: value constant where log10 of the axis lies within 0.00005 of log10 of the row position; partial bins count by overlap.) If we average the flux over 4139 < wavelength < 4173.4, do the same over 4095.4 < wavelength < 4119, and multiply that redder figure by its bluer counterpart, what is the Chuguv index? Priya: 235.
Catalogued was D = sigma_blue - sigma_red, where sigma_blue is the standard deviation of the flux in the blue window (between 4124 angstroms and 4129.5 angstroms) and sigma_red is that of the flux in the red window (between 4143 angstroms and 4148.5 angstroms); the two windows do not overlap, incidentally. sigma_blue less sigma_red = -0.03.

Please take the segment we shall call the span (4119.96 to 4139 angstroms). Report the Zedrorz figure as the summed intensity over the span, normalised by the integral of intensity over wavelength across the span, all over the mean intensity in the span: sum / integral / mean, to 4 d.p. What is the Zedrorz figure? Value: 0.0629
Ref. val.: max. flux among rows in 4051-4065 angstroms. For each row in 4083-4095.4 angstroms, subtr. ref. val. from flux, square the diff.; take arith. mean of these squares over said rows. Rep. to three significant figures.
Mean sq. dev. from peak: 3.36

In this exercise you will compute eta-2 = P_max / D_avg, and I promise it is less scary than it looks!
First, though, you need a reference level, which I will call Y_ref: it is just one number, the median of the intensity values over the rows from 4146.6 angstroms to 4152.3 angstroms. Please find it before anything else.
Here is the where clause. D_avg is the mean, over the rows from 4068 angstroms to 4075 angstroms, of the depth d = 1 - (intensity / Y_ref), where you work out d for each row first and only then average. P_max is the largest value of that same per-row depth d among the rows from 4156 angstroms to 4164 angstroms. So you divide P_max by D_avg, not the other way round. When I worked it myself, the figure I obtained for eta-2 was -4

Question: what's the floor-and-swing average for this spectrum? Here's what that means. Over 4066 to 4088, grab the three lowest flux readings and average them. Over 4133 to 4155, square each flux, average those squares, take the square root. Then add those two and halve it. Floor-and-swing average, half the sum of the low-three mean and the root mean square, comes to 16.4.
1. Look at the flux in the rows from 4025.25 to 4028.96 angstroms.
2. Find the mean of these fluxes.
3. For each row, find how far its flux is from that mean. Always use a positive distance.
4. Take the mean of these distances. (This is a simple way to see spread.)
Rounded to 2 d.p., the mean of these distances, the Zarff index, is 0.46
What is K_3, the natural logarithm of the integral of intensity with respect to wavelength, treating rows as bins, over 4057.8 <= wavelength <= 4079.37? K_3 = 5.90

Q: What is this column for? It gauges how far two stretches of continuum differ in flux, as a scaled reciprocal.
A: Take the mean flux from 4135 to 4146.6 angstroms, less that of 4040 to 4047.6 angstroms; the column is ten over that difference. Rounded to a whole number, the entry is -19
